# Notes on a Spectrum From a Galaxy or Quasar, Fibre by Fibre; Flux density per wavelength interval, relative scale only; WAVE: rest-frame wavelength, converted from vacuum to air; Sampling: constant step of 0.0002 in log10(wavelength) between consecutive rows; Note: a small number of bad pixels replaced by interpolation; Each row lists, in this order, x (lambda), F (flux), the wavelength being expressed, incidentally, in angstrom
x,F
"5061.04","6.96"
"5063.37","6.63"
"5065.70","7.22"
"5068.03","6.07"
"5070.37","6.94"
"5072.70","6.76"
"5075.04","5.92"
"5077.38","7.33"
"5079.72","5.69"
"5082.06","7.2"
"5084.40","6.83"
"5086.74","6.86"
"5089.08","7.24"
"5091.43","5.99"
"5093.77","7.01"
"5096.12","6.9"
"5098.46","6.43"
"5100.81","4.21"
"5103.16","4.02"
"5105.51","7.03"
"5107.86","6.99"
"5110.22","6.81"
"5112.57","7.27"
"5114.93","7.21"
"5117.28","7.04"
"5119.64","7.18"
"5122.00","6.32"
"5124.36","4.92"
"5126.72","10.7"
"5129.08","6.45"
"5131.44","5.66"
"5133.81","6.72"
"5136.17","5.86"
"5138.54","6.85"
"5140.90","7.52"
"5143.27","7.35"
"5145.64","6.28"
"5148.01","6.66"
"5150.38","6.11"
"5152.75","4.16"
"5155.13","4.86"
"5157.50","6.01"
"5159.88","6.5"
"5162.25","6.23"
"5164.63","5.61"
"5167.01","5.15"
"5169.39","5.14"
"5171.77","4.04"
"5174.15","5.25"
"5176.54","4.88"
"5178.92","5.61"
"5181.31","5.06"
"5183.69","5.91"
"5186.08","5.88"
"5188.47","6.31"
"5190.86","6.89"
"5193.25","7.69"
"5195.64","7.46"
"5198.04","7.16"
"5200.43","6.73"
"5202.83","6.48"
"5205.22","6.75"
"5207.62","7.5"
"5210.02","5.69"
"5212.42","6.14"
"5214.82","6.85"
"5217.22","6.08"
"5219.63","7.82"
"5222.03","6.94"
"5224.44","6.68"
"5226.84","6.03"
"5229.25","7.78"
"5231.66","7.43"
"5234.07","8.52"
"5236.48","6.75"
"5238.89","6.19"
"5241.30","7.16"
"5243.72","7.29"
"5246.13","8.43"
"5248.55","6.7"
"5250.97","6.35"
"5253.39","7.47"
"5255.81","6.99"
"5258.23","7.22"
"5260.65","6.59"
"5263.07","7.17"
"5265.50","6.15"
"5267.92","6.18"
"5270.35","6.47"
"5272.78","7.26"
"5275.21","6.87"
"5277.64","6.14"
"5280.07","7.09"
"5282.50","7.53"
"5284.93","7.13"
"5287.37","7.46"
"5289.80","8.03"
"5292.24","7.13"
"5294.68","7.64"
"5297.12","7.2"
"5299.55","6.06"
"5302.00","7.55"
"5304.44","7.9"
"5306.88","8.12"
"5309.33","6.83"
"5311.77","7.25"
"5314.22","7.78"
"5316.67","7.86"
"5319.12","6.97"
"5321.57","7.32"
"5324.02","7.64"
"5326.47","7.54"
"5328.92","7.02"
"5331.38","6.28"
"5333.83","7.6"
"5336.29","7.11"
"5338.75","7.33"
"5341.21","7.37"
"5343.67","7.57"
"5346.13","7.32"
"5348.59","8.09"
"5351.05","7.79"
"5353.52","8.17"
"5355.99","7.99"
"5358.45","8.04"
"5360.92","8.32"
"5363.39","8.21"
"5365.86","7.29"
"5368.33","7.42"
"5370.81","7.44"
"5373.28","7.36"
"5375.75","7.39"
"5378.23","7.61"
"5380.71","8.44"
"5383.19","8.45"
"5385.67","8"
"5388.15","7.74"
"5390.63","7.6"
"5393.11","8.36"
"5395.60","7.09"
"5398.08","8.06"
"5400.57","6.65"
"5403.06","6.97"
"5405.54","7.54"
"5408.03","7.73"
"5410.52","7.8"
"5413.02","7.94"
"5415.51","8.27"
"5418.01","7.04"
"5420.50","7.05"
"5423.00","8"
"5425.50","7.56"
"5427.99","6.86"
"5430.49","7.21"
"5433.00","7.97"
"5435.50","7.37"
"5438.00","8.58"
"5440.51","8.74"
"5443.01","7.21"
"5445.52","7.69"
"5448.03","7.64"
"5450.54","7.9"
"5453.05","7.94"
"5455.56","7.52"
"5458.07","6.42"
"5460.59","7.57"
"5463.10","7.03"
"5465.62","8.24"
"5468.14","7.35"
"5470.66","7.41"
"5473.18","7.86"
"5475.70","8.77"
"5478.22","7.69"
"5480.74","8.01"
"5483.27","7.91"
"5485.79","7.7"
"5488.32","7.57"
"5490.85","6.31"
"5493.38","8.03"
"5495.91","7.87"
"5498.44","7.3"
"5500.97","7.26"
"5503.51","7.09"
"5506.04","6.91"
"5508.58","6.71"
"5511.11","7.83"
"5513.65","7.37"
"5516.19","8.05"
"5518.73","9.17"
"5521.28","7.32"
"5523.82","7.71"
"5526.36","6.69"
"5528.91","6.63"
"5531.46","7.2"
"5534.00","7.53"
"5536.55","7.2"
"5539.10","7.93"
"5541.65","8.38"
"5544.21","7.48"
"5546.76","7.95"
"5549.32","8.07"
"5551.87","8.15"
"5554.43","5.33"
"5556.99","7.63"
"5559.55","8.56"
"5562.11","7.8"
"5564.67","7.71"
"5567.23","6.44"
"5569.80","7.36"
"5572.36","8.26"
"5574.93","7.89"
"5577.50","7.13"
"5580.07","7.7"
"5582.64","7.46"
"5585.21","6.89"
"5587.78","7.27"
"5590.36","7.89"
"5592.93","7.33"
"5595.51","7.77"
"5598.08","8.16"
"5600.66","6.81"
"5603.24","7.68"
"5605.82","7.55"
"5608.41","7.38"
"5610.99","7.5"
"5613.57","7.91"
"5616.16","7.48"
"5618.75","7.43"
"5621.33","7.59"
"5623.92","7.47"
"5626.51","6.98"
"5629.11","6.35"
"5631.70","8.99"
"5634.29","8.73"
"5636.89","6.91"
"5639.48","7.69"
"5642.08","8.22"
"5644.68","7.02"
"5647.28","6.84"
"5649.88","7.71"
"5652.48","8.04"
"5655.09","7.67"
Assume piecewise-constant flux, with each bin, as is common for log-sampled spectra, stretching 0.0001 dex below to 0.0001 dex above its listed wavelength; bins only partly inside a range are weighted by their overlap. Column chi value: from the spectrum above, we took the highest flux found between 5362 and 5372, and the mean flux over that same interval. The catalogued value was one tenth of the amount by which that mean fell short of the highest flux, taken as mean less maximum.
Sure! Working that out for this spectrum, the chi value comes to -0.06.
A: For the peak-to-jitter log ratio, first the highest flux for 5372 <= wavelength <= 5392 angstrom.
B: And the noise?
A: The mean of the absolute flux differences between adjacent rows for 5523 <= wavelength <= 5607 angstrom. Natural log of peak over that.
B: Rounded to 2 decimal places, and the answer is 2.50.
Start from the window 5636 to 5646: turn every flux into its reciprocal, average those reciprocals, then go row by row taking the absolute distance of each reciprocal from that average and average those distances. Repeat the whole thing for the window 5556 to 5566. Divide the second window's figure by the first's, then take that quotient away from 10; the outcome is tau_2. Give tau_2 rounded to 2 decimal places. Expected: 9.46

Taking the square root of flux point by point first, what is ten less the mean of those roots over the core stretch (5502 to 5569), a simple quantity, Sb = 7.27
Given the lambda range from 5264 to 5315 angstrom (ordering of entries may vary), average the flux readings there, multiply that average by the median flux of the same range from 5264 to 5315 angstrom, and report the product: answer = 51.3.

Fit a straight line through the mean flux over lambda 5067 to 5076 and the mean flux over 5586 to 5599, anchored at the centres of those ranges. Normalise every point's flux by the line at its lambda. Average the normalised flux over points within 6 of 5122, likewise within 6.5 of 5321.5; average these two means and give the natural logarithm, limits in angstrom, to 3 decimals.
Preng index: 0.080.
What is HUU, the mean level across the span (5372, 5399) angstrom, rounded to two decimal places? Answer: 7.83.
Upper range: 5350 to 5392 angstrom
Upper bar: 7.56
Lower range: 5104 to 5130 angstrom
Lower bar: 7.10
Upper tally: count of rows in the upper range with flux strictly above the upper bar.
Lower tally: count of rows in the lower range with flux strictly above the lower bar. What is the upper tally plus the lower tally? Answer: 16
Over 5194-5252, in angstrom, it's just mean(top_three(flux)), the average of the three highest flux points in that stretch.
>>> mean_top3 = 8.26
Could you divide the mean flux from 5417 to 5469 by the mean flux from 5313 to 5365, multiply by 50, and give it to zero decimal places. 50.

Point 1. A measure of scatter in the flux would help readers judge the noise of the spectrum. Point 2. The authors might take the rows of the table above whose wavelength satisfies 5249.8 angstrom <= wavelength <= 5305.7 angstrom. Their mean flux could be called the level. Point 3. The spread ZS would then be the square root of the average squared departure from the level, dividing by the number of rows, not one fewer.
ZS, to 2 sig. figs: 0.57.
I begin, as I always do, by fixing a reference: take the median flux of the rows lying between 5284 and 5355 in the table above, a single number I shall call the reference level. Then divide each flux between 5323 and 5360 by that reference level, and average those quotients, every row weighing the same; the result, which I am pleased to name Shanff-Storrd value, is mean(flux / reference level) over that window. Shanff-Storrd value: 1.01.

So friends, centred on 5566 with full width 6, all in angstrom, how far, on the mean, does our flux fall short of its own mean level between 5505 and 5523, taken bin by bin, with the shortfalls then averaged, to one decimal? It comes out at 0.5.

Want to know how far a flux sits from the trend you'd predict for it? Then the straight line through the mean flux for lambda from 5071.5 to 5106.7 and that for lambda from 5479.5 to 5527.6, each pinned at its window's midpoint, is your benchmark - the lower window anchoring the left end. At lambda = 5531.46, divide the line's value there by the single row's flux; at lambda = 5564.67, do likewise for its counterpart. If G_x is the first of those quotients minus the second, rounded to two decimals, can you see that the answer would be 0.06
